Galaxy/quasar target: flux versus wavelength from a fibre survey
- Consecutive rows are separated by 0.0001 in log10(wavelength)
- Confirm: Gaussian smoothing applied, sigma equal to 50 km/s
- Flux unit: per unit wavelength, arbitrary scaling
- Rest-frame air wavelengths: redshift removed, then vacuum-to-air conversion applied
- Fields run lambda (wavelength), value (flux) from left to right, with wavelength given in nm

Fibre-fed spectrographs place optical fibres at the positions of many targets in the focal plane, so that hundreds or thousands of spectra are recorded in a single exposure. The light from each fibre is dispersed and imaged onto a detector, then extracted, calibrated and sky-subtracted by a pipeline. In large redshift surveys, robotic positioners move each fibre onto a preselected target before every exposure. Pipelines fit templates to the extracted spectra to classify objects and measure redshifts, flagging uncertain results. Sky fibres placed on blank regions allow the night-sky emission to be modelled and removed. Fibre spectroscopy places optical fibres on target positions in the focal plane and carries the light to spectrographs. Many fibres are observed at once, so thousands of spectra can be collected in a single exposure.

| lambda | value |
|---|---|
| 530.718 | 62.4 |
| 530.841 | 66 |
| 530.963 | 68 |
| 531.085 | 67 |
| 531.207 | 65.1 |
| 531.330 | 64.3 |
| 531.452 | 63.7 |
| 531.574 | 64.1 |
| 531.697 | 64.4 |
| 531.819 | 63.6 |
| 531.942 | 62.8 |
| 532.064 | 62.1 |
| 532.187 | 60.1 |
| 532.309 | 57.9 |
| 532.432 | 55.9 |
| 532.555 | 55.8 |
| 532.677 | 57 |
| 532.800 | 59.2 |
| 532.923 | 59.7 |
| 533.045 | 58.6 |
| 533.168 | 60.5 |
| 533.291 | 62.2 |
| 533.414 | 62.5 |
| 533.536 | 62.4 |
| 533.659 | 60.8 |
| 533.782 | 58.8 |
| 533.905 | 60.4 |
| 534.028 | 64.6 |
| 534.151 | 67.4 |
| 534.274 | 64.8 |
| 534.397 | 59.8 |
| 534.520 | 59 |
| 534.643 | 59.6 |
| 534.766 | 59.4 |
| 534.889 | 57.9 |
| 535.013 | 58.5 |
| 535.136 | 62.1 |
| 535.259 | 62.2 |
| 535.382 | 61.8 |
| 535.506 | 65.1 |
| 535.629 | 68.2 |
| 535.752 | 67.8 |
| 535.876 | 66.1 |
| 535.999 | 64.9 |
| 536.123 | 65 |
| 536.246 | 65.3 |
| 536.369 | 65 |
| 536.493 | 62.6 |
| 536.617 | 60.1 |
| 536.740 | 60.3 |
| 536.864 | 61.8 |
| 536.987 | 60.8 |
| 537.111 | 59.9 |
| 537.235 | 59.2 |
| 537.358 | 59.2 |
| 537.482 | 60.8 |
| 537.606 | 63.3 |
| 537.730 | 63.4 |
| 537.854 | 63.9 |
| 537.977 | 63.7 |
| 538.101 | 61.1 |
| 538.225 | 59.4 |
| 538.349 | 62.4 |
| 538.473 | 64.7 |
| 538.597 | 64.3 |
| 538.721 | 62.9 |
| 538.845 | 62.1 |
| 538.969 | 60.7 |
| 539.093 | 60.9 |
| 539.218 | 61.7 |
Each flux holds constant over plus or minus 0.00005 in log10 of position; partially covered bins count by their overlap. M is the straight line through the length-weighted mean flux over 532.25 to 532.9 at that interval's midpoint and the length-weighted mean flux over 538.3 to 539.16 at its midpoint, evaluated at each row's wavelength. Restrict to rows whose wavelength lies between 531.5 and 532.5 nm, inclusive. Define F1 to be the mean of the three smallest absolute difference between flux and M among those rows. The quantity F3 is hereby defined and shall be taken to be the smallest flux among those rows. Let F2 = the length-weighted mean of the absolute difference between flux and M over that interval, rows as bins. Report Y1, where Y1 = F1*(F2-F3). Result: -90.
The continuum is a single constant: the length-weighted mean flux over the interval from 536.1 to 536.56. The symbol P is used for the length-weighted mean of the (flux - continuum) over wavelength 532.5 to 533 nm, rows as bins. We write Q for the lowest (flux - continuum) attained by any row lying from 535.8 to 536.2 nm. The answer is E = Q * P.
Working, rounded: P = -6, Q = 0.5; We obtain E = -3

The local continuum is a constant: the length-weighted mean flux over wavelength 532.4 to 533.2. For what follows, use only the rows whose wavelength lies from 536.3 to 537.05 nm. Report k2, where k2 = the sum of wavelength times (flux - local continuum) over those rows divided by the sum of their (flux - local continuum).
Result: 536.61 nm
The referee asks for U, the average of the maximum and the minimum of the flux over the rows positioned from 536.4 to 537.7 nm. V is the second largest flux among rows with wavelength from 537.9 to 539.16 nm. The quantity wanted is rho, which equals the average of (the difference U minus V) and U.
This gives 29.1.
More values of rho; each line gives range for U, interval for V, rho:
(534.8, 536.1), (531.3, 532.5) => 30.9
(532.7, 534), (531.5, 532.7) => 28.5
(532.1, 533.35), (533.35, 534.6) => 26.6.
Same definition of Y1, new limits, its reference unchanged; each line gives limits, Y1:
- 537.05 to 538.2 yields -53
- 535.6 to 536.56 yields -214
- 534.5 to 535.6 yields -18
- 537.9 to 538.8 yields -28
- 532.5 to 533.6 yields -48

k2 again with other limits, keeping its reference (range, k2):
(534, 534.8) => 534.23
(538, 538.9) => 538.52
